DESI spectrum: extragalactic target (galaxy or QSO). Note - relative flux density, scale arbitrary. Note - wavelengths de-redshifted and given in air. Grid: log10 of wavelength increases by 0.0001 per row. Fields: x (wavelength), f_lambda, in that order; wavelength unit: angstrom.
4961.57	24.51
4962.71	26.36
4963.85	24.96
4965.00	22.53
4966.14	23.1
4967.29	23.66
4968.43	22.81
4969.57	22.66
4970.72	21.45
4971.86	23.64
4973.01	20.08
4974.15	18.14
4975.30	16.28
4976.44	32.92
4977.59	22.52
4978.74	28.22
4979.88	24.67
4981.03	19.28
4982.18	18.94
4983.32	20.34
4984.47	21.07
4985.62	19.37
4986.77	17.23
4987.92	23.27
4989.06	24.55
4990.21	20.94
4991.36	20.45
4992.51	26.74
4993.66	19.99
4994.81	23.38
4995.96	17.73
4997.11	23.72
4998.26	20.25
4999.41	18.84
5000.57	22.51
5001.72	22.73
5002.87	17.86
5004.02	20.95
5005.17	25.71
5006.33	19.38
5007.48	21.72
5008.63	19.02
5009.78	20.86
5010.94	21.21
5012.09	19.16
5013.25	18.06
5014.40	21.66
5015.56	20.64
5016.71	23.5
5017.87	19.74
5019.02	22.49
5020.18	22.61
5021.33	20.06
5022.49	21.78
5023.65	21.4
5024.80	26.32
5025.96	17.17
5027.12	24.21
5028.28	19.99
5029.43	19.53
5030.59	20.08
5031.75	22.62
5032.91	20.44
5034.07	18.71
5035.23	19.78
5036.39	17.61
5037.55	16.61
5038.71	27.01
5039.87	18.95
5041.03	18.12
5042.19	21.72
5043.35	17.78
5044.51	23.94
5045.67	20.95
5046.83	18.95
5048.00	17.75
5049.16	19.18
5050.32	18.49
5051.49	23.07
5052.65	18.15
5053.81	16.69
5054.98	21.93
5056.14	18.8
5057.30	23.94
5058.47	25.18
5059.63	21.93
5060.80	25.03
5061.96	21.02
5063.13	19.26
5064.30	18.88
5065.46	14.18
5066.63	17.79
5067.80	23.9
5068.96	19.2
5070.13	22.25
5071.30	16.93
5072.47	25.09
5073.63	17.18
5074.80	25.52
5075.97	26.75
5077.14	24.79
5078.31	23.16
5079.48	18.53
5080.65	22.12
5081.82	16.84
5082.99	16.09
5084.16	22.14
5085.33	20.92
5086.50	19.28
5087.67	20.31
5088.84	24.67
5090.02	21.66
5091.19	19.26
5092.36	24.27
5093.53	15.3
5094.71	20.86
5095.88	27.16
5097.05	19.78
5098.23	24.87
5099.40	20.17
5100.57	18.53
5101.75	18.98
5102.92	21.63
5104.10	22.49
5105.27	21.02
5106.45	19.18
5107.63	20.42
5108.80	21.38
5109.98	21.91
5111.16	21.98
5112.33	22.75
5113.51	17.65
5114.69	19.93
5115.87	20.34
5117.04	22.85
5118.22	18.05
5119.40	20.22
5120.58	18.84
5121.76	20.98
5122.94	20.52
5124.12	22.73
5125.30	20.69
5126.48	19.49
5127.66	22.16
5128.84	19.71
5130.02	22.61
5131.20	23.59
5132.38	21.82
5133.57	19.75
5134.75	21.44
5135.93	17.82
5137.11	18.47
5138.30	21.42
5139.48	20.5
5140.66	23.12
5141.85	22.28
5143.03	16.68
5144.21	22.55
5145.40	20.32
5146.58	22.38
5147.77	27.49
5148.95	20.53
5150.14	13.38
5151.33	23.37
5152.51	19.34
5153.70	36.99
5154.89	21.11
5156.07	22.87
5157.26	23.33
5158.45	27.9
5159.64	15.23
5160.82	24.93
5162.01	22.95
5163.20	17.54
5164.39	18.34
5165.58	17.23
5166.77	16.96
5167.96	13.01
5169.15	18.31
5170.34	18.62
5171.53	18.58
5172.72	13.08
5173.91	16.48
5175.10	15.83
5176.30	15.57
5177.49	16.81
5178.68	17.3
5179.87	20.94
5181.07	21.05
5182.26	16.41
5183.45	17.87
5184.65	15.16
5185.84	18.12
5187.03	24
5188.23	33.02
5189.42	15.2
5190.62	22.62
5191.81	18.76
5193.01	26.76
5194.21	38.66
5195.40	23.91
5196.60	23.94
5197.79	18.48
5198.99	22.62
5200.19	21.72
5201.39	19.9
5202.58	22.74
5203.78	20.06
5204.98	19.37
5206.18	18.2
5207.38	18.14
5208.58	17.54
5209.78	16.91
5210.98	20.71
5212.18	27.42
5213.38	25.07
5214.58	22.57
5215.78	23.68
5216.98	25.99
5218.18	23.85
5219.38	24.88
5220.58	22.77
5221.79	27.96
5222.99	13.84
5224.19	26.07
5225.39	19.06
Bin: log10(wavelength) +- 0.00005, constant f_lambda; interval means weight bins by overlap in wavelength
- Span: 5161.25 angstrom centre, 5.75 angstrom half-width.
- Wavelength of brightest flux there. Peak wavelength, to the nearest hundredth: 5158.45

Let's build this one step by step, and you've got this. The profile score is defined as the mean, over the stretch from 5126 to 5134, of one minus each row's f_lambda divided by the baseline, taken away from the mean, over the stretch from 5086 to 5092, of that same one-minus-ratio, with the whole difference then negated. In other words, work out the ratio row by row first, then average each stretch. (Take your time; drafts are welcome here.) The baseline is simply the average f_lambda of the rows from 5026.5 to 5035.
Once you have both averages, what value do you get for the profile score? -0.01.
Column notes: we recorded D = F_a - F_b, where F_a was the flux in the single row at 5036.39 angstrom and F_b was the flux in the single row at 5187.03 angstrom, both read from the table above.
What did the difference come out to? -6.4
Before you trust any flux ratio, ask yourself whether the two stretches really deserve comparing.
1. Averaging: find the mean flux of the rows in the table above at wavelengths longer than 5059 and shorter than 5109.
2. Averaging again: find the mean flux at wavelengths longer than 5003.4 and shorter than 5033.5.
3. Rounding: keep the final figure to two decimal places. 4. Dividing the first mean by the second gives 0.99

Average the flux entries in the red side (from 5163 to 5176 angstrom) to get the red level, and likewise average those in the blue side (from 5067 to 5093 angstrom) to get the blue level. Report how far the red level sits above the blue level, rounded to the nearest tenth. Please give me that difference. -4.7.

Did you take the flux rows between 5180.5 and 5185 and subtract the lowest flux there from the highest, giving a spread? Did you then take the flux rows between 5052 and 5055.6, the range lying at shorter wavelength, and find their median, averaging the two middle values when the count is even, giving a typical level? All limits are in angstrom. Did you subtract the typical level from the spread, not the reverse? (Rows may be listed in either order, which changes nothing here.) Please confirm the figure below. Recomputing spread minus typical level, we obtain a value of -12.3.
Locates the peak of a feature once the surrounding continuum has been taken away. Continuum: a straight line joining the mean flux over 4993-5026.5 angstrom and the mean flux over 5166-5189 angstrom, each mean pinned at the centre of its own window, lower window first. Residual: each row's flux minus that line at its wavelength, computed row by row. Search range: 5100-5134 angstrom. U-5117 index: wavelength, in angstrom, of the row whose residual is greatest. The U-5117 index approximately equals 5131.20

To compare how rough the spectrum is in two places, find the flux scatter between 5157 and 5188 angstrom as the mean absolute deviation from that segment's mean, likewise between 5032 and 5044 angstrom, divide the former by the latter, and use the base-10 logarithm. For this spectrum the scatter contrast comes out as 0.13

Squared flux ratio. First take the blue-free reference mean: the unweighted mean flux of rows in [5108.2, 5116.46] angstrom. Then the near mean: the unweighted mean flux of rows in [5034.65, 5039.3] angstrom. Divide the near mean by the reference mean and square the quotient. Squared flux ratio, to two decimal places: 0.94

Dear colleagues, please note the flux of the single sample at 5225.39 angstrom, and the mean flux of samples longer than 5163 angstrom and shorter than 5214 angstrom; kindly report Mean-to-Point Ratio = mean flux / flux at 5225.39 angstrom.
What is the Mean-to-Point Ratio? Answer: 1.05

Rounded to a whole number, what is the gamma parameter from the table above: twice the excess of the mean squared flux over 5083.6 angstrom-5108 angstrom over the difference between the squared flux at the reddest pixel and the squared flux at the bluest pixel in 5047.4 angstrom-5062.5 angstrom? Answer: 649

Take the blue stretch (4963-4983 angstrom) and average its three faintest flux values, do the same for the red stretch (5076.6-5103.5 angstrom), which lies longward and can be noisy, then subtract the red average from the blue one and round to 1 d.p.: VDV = 1.7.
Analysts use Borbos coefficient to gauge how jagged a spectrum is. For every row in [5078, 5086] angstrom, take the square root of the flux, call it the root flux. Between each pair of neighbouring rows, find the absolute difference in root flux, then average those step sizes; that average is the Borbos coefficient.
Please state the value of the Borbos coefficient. 0.40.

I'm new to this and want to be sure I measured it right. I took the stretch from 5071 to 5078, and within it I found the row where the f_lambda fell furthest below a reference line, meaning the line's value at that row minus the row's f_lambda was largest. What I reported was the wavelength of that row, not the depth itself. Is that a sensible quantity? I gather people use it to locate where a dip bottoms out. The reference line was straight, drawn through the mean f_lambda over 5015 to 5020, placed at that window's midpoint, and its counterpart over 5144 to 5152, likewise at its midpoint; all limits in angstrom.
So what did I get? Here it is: 5071.30 angstrom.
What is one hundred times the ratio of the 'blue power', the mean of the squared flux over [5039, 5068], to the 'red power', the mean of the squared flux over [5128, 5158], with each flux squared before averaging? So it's 85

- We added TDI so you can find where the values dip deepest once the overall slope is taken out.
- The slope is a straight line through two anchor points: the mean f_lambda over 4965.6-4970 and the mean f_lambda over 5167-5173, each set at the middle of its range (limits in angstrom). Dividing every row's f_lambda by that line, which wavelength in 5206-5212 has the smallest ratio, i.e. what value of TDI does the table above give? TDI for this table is 5209.78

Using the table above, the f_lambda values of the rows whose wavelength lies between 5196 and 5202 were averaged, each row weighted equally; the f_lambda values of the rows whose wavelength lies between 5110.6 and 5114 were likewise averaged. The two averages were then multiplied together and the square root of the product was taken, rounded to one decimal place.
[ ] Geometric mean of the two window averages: 21.1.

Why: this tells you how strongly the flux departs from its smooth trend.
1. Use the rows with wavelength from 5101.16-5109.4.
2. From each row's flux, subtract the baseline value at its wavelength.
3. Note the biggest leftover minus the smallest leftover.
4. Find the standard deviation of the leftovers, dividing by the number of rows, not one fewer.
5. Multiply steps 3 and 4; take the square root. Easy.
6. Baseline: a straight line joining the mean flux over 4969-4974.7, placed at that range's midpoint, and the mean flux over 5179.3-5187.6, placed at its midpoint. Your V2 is 2.1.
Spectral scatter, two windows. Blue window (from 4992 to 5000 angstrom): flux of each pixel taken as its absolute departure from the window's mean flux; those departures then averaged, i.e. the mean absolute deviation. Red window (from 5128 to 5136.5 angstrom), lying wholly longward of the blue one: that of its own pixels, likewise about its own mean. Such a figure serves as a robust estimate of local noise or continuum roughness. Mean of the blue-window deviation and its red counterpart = 2.1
